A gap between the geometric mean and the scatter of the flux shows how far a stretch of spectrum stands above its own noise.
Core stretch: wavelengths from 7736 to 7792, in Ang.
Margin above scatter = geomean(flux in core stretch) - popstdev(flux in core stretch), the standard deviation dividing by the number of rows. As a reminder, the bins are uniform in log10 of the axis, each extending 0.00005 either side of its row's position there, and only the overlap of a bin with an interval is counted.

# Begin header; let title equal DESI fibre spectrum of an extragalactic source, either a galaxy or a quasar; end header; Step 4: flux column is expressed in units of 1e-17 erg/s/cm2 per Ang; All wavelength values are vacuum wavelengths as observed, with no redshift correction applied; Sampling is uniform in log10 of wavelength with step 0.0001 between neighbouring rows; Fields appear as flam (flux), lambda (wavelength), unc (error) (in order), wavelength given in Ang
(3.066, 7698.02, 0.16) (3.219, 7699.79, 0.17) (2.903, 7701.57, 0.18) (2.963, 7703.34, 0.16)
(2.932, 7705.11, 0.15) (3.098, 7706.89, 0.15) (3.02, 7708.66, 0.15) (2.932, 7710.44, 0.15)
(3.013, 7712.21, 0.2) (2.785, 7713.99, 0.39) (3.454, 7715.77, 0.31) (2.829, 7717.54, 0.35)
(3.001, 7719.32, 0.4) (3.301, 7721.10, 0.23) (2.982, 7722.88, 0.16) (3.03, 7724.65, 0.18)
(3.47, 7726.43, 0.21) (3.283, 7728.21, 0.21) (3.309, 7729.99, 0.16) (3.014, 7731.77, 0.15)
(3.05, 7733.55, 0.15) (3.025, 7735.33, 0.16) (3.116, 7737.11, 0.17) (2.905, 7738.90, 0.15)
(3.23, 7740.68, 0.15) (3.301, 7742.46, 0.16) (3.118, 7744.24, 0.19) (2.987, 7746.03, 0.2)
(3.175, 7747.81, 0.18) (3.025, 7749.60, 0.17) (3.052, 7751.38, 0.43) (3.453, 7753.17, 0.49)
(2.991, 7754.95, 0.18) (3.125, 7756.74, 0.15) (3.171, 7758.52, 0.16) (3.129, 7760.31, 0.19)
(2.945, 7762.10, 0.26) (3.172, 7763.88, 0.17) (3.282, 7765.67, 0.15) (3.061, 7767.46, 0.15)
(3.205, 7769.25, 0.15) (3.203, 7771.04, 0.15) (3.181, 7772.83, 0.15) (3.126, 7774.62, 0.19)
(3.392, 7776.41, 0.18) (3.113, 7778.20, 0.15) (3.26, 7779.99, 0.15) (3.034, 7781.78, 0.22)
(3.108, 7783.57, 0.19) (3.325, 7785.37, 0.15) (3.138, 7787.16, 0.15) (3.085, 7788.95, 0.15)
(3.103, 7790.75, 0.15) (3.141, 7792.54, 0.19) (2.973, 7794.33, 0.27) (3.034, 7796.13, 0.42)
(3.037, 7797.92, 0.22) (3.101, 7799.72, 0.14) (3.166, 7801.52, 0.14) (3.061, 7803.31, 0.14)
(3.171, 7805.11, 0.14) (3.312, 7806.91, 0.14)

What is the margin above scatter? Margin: 3.02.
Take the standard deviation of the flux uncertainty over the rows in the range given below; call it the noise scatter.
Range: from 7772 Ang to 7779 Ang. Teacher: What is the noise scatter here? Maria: 0.02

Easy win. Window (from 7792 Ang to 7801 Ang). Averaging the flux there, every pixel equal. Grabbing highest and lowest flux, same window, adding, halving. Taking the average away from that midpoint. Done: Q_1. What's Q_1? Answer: 0.00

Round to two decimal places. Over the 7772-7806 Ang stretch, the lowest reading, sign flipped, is -2.97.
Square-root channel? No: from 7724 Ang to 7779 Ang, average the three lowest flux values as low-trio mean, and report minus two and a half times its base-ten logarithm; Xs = -1.17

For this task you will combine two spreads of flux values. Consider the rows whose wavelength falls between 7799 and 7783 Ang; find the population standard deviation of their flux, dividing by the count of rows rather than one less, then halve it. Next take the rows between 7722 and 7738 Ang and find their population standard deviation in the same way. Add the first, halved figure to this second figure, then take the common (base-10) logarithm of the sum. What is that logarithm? -0.68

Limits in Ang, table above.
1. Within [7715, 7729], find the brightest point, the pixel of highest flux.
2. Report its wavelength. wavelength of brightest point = 7726.43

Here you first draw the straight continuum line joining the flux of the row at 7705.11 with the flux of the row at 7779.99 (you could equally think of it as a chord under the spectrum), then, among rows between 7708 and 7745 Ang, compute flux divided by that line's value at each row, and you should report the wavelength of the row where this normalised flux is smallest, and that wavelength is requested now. 7713.99 Ang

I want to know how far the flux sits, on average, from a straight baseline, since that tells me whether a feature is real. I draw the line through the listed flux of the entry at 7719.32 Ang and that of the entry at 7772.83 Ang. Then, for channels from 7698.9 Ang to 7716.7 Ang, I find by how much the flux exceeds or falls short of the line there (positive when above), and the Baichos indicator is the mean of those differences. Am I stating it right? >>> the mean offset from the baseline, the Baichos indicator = 0.07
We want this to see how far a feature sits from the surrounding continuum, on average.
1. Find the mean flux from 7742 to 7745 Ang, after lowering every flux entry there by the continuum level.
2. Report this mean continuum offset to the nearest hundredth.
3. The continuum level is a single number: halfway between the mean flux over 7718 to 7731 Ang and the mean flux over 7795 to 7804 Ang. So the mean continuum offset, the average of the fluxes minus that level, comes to 0.07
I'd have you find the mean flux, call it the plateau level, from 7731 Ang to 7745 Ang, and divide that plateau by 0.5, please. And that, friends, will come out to 6.19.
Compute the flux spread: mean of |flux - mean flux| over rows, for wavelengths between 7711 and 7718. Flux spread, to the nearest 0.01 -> 0.22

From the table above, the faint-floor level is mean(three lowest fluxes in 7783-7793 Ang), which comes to 3.10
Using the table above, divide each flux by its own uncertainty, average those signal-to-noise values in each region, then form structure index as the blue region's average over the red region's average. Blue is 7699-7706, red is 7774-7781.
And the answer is 0.94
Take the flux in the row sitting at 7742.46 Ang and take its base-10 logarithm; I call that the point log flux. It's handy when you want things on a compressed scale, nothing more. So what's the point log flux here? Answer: 0.519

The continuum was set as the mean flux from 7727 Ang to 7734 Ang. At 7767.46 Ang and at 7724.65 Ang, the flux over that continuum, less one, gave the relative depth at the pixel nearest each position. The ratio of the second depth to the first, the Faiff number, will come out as 1.3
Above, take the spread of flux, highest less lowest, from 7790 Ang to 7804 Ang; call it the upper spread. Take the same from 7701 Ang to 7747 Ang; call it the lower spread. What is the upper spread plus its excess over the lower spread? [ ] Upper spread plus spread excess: -0.3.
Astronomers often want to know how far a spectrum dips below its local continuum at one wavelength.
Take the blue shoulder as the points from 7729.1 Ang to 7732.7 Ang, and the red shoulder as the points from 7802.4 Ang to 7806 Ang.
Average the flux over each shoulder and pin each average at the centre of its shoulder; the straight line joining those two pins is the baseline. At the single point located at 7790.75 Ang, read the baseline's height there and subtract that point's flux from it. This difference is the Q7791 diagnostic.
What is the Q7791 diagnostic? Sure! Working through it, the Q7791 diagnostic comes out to 0.02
